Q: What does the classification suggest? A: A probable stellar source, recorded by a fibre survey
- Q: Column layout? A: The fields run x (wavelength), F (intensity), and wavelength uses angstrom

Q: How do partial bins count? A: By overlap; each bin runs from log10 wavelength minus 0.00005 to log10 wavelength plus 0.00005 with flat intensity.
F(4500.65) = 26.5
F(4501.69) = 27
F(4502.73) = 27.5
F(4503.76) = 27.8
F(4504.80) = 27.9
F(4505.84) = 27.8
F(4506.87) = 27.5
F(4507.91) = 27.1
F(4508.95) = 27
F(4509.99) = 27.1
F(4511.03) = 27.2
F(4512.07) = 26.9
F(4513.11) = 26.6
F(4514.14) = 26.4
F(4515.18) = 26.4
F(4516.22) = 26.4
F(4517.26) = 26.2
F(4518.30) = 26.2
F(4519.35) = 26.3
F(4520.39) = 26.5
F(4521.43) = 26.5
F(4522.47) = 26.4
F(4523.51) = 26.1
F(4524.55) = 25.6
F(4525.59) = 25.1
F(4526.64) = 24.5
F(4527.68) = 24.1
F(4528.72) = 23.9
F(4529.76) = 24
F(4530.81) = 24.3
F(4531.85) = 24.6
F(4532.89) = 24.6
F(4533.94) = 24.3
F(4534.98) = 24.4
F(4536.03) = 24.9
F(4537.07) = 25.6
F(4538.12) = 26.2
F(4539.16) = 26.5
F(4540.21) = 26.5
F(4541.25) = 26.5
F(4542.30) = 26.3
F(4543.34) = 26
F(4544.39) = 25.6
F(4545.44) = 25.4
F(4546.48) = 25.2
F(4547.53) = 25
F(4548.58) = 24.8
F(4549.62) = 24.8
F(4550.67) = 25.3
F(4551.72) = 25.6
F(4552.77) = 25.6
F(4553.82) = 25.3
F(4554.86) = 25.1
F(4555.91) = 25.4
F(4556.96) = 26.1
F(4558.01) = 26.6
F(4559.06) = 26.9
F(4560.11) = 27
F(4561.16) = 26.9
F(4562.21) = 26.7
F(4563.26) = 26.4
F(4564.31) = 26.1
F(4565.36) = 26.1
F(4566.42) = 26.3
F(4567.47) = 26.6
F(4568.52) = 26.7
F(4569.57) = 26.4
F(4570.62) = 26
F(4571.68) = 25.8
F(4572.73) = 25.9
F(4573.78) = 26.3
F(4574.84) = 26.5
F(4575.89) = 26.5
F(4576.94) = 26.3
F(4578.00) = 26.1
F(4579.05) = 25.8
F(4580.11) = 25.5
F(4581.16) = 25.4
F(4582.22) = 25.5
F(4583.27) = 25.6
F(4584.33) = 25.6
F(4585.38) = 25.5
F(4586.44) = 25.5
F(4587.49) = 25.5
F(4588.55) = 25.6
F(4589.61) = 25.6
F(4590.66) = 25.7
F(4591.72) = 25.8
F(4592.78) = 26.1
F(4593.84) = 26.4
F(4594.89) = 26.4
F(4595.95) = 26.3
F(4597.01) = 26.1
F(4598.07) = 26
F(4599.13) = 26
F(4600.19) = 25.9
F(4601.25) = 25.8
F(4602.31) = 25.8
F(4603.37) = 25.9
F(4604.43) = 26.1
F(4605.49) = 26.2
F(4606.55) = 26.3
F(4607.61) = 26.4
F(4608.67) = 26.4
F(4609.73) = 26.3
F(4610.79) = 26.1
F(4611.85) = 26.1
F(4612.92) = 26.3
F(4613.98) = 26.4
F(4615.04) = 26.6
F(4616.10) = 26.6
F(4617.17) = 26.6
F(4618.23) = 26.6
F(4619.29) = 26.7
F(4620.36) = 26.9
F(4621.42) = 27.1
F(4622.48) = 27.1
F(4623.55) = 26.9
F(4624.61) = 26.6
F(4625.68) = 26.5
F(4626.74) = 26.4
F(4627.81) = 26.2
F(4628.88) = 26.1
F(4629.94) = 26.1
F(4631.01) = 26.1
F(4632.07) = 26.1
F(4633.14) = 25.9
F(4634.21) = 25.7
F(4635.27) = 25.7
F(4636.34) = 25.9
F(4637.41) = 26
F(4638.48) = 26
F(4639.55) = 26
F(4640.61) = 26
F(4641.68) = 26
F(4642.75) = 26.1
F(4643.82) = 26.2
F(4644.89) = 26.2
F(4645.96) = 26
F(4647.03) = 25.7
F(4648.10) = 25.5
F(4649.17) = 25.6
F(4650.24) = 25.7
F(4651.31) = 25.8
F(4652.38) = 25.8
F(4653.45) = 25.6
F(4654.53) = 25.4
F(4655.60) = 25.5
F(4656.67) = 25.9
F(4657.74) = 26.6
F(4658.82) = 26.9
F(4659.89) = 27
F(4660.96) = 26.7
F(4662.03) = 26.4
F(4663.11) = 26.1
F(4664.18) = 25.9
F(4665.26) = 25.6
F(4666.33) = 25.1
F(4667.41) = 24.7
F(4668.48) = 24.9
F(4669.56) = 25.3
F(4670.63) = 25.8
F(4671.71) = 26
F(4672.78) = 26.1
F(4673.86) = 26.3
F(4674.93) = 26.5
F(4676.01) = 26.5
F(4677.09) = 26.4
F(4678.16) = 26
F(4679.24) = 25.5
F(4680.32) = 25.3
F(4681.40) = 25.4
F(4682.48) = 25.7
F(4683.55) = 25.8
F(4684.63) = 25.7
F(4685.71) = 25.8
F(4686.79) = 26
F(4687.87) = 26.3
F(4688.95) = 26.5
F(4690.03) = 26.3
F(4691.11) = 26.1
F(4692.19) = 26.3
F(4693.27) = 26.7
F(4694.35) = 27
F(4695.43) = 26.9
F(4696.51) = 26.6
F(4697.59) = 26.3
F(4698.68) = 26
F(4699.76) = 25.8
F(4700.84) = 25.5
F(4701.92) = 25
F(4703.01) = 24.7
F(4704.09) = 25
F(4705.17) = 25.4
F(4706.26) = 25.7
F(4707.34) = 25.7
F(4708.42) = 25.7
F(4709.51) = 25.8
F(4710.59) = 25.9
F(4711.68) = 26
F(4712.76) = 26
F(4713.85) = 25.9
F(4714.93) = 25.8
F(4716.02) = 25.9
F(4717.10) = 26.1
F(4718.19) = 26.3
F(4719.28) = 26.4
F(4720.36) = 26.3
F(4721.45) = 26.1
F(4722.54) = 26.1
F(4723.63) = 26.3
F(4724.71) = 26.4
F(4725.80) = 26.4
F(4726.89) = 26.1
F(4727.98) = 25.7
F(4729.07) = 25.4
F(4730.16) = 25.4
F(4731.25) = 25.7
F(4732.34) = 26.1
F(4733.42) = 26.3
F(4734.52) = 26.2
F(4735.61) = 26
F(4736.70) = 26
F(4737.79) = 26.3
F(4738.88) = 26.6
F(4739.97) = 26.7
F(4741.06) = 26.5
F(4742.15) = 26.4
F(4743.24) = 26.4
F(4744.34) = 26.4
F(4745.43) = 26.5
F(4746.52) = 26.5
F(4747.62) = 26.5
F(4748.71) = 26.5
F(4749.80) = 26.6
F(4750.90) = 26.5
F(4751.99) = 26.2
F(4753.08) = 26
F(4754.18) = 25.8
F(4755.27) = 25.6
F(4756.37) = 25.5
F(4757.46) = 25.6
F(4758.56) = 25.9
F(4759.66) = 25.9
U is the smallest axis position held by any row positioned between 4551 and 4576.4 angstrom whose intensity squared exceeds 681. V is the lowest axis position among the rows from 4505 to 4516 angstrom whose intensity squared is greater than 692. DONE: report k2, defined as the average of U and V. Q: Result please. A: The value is 4531.4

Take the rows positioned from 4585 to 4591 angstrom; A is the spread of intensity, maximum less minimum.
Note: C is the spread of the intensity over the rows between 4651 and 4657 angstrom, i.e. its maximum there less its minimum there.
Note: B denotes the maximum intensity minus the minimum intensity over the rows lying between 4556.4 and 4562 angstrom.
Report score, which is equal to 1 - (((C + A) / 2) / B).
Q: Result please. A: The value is 0.6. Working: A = 0.20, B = 0.9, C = 0.5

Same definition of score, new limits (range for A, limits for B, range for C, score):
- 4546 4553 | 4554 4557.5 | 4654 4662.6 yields -0.2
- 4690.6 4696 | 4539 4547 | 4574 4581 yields 0.3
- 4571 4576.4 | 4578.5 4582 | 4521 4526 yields -1.6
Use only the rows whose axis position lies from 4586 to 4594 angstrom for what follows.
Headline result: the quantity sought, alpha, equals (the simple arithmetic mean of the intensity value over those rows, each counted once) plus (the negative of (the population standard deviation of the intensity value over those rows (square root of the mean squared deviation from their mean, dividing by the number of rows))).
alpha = 25.5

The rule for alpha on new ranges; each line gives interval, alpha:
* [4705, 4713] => 25.6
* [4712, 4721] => 25.9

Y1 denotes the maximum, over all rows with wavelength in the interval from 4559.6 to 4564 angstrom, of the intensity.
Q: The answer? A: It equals 27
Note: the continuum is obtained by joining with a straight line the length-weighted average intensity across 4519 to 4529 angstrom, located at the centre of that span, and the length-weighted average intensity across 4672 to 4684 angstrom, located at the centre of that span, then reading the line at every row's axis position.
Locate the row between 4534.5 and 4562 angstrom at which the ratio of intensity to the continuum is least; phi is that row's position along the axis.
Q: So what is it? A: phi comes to 4534.98 angstrom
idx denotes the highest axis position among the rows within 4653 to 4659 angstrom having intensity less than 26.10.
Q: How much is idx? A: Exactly 4656.67 angstrom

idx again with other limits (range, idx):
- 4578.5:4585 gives 4584.33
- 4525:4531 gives 4530.81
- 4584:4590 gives 4589.61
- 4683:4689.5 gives 4686.79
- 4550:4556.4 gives 4555.91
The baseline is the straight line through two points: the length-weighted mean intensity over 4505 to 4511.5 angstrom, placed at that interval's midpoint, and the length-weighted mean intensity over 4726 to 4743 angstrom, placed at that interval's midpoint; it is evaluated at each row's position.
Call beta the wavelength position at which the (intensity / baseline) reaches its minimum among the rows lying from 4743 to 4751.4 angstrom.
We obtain 4743.24 angstrom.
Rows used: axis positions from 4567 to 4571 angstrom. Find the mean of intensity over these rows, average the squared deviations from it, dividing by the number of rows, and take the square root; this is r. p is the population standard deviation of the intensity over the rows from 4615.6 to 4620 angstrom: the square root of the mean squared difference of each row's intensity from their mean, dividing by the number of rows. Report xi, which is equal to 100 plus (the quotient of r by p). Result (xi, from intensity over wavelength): 106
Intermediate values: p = 0.04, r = 0.268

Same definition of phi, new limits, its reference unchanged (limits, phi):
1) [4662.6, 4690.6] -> 4667.41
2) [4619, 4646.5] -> 4635.27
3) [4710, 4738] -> 4730.16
